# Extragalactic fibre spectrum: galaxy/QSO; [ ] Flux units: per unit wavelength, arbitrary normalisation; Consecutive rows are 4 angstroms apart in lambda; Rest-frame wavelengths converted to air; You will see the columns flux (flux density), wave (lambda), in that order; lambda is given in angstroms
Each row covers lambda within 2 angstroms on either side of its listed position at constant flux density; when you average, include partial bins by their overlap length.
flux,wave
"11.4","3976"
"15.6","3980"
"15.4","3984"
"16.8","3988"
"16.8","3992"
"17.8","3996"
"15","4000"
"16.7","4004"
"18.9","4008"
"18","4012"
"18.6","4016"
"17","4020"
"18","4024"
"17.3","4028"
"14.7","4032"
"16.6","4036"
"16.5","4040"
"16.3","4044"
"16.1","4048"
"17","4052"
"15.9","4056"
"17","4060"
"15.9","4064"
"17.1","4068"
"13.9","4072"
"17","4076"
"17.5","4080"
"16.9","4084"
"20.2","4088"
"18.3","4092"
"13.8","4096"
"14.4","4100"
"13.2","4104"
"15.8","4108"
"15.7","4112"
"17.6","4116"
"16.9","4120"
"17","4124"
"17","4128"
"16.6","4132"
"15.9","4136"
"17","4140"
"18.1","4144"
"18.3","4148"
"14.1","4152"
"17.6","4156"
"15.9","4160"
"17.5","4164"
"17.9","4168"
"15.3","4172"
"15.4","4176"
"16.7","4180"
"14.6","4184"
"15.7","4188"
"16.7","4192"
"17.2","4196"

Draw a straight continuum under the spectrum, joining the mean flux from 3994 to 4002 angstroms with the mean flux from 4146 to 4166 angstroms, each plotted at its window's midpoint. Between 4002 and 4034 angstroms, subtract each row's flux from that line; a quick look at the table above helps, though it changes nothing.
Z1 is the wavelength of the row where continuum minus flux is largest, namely 4032 angstroms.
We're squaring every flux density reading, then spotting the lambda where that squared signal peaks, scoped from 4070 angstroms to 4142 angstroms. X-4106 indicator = 4088 angstroms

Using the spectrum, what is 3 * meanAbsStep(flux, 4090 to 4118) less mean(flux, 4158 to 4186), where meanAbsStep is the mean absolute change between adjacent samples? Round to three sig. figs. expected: -10.7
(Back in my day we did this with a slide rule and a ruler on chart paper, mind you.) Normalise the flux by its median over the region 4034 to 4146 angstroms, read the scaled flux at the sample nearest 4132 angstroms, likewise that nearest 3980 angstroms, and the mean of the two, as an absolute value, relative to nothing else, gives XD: 0.96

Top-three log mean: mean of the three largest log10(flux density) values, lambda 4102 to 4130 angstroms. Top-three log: 1.235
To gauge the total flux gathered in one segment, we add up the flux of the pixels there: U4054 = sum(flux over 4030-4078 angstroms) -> 194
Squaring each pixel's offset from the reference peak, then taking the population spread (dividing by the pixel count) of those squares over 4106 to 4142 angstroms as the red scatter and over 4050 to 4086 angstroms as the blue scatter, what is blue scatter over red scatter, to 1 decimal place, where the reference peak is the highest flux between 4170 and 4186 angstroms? 6.2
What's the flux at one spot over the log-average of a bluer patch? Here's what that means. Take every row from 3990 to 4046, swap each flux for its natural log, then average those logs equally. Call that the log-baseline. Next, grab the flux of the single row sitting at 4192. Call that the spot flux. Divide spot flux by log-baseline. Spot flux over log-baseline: 5.90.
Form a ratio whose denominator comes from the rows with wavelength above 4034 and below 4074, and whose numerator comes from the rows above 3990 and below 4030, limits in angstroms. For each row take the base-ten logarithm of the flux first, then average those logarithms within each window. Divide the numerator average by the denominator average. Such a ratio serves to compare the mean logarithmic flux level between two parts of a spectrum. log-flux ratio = 1.03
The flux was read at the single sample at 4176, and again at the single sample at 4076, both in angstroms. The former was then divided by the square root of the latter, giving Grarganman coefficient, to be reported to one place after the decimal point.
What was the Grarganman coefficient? 3.7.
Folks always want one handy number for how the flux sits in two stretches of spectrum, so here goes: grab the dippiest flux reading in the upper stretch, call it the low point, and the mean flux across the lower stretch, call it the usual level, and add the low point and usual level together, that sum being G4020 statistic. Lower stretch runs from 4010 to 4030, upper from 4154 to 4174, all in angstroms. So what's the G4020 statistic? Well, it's 33.1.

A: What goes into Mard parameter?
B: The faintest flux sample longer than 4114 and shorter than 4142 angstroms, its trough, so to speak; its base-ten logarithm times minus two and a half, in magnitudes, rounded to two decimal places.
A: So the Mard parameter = -3.00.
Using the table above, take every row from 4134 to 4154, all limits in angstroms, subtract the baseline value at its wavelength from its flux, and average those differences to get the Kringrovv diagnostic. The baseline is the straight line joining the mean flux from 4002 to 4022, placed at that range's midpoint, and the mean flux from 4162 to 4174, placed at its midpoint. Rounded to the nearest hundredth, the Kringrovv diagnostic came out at -0.36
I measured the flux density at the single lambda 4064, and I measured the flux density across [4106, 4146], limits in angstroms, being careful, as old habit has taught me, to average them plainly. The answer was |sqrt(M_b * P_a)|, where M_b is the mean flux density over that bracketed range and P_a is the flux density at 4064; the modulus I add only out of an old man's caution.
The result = 16.3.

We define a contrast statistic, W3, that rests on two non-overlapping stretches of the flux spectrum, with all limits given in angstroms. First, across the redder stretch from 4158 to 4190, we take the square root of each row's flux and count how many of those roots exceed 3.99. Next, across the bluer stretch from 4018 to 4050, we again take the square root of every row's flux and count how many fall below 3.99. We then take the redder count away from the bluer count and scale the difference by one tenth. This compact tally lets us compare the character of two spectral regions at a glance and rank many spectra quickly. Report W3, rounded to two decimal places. -0.20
